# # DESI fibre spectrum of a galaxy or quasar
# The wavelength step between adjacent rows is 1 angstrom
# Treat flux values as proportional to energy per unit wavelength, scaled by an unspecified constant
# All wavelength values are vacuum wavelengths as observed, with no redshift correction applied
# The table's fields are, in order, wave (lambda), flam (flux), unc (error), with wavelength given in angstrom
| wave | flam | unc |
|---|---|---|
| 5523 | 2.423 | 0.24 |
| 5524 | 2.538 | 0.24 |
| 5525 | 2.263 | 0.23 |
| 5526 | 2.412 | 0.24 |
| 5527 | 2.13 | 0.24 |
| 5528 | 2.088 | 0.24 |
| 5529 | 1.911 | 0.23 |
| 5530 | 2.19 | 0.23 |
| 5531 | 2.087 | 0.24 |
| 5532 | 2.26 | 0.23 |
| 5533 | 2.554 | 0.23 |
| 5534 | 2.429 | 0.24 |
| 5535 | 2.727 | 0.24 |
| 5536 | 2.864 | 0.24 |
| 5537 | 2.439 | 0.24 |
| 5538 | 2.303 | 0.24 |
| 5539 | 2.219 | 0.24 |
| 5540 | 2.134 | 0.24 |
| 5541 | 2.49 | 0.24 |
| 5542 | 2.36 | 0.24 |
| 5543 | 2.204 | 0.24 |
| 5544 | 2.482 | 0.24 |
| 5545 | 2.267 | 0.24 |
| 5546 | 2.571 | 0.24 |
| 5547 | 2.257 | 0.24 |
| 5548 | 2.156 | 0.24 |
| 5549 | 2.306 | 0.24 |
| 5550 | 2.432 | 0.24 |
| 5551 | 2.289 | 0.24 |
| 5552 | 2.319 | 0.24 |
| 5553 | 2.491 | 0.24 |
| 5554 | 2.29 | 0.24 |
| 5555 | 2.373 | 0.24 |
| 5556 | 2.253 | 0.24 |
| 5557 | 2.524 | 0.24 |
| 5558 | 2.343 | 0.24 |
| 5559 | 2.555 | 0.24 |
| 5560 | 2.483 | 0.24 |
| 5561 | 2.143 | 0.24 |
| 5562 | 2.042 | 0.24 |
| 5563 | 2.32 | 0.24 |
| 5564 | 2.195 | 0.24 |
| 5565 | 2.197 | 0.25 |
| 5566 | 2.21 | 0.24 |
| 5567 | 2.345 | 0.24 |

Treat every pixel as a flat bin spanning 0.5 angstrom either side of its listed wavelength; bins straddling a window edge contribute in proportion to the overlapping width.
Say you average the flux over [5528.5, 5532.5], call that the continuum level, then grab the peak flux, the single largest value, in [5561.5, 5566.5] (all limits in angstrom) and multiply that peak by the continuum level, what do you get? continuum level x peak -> 4.90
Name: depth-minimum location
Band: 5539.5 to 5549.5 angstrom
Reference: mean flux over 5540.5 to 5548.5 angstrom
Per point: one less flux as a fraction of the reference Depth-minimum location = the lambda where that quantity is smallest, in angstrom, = 5546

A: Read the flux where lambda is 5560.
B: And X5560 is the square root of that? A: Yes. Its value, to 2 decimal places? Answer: 1.58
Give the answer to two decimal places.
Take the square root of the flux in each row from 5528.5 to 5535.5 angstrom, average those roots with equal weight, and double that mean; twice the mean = 3.03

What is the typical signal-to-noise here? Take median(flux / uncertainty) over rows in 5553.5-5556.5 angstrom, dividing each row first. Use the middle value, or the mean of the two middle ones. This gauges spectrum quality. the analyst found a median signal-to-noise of 9.54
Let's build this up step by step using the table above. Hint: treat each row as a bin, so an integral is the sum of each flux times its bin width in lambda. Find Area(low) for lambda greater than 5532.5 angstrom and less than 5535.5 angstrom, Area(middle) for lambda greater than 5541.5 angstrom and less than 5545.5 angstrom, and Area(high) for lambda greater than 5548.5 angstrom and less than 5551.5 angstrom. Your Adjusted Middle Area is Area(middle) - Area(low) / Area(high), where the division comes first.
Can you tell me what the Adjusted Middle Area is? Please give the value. 8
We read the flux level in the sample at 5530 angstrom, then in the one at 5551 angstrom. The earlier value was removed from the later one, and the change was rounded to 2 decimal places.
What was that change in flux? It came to 0.10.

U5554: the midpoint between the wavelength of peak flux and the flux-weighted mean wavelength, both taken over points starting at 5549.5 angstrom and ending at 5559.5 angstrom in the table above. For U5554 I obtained 5556.8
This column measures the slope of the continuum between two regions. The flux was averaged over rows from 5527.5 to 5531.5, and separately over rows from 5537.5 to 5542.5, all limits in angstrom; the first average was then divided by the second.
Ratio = 0.90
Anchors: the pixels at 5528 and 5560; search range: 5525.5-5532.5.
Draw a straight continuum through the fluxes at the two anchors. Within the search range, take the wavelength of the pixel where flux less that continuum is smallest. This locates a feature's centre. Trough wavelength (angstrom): 5529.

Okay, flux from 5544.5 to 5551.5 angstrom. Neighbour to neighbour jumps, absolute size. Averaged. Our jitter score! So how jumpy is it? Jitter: 0.190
